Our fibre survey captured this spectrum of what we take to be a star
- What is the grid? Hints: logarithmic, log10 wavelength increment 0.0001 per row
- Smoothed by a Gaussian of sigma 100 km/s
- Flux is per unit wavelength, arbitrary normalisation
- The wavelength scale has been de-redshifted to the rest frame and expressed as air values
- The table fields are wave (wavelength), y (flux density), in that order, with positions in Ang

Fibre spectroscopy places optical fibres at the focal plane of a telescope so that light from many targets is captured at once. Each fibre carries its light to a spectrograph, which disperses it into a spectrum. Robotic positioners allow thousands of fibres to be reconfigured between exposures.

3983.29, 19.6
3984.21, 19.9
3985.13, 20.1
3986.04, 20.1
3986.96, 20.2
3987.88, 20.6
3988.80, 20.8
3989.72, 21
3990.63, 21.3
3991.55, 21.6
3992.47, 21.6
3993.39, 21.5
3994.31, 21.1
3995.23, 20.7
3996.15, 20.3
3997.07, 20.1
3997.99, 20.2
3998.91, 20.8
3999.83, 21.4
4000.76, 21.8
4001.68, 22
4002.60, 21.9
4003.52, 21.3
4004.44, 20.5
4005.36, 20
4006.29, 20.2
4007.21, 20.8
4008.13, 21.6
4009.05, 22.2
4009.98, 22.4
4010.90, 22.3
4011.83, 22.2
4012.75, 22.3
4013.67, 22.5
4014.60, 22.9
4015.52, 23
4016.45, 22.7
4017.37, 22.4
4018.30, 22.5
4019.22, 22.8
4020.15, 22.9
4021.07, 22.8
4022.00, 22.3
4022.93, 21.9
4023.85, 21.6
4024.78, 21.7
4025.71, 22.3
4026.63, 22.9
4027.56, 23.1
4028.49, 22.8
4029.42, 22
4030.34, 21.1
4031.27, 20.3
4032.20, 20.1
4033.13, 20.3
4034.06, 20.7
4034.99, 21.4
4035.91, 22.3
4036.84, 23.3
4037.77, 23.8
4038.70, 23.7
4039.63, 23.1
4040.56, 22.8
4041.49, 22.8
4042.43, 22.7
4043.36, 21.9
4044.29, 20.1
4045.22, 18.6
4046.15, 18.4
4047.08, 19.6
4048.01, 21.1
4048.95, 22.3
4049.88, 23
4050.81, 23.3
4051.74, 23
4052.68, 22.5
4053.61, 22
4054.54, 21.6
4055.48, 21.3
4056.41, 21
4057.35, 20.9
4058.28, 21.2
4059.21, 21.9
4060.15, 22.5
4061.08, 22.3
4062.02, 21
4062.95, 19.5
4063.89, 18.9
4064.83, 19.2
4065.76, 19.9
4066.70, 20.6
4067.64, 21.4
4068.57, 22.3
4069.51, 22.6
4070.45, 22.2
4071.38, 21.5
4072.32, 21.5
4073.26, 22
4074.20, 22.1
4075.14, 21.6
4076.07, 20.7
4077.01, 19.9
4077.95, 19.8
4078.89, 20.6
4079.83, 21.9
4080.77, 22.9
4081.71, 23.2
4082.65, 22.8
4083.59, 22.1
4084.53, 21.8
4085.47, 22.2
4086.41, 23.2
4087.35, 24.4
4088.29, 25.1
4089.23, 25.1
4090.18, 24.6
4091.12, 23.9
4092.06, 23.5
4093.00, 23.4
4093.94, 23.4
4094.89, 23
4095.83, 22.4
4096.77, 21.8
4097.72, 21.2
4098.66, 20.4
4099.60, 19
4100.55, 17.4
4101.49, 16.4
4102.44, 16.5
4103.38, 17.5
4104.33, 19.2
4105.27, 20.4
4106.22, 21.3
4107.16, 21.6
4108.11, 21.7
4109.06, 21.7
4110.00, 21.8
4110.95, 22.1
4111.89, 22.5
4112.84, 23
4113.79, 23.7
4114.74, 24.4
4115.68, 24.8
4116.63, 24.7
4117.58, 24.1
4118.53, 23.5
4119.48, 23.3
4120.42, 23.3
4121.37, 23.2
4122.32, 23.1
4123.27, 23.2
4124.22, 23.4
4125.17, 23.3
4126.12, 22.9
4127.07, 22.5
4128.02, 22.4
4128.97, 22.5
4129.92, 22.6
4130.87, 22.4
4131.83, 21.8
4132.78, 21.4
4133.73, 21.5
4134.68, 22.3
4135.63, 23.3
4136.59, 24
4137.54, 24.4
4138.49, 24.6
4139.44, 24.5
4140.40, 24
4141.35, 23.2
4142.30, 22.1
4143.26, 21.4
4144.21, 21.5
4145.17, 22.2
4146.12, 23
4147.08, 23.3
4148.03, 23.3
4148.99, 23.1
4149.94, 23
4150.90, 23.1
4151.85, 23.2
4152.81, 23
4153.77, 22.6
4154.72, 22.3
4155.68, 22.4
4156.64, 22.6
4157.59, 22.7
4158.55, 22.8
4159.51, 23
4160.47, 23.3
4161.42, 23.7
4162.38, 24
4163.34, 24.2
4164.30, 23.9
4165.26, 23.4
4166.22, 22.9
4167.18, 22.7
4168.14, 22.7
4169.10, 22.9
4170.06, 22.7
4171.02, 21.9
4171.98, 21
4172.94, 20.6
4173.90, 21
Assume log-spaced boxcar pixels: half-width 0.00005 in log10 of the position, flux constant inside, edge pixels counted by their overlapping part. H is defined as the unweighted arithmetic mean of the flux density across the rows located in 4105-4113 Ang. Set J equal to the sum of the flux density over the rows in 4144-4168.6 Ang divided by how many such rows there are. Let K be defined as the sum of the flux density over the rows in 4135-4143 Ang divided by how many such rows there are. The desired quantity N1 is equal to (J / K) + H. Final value 22.8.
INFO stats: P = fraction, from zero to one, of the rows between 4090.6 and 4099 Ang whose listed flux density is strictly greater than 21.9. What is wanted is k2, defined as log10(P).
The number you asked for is -0.18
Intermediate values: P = 0.67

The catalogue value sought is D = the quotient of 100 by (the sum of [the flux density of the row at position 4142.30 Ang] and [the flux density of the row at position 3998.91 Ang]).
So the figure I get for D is 2.33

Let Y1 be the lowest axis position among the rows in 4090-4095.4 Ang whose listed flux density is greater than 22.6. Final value 4090.18 Ang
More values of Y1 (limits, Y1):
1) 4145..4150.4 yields 4146.12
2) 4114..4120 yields 4114.74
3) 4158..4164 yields 4158.55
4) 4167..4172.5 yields 4167.18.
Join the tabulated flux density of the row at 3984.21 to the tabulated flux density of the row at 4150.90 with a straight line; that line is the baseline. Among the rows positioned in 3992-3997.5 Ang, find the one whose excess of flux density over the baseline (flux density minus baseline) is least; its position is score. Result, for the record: 3997.07 Ang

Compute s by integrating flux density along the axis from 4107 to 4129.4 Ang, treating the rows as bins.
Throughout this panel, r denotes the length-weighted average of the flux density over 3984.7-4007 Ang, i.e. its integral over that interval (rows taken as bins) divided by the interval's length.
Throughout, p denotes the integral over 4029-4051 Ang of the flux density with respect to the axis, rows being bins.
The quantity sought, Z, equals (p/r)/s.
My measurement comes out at 0.044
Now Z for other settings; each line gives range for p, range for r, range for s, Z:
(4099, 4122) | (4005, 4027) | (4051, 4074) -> 0.046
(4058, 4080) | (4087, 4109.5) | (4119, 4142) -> 0.041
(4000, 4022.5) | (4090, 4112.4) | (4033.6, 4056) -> 0.048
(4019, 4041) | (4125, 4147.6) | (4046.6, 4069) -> 0.045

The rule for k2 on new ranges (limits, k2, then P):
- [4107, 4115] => -0.26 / 0.56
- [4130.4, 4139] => -0.18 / 0.67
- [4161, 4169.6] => 0.00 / 1.00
